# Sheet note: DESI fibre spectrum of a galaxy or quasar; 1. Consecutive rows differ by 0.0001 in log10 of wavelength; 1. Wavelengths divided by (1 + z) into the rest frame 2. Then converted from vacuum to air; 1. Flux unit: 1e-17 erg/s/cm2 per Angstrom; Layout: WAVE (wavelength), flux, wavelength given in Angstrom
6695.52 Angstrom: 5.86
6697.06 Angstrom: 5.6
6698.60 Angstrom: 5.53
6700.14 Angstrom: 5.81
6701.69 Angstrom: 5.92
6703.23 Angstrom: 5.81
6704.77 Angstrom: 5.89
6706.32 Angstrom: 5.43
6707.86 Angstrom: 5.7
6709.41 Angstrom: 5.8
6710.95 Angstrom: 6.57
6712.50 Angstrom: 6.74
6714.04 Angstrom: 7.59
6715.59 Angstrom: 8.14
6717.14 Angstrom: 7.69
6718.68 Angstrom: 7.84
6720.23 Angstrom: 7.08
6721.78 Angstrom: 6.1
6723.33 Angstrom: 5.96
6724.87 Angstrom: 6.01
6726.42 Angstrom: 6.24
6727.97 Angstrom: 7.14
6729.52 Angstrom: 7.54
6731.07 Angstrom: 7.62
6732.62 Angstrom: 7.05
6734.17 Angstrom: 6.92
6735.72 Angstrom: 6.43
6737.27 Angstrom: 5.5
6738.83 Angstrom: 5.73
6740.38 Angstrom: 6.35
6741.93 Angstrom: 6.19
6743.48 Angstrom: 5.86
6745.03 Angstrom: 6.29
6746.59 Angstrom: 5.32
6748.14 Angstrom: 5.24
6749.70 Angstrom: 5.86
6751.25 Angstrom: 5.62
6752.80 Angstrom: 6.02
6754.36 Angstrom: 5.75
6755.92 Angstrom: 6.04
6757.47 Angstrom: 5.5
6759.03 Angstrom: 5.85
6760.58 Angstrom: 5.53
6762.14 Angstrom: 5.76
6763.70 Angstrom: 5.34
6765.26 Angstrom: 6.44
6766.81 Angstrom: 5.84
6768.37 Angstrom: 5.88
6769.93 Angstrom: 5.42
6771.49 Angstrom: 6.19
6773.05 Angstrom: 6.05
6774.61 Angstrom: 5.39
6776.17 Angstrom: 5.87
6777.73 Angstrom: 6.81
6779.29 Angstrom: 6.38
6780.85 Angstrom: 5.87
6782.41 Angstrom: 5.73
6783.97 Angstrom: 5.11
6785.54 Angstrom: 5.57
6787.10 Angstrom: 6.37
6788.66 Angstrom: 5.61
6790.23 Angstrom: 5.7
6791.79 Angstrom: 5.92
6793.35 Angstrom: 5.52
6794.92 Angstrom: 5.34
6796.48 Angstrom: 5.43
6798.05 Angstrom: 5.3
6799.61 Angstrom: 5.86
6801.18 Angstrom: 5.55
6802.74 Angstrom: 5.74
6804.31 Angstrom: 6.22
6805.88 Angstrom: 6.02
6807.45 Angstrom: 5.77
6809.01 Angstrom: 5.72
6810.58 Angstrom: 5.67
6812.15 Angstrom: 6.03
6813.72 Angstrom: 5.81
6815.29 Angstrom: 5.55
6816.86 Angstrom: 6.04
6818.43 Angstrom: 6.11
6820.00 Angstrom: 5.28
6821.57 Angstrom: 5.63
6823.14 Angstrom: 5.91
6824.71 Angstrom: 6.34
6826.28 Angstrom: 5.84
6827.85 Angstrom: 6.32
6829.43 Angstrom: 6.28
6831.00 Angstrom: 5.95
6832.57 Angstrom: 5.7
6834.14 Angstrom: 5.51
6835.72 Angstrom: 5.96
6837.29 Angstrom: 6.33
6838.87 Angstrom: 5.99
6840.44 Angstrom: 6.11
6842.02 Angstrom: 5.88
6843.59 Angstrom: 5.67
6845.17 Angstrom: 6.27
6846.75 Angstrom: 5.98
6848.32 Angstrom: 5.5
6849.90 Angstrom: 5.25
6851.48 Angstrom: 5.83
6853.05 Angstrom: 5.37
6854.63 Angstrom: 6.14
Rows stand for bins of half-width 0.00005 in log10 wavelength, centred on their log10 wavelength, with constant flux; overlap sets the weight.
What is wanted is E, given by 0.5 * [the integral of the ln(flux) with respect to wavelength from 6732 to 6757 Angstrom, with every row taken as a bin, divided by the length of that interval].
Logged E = 0.894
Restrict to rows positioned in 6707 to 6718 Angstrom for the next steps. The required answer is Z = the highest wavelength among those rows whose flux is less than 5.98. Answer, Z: 6709.41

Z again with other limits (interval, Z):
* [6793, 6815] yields 6813.72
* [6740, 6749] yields 6748.14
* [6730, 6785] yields 6783.97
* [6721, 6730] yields 6723.33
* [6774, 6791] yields 6790.23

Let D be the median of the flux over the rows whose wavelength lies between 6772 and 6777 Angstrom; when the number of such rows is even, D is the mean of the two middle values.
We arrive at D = 5.87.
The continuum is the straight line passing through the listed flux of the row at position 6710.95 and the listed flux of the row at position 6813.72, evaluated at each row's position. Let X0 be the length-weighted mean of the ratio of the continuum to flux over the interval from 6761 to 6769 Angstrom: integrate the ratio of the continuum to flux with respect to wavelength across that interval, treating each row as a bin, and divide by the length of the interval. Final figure 1.06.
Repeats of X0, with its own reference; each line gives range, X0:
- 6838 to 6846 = 0.94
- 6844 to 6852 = 0.97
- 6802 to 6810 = 1.00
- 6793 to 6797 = 1.10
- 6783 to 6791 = 1.06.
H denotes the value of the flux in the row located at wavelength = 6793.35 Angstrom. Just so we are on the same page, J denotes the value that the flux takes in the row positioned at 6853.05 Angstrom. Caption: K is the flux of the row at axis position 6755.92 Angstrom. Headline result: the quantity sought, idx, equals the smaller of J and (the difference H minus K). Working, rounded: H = 5.52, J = 5.37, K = 6.04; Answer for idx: -0.5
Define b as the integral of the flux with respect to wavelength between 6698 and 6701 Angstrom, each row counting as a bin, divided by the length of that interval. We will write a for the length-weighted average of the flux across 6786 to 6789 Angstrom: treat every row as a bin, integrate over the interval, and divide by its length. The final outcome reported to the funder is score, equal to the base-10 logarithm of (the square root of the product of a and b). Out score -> 0.77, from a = 6.0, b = 5.7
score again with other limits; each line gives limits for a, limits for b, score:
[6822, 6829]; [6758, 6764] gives 0.77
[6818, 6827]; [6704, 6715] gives 0.78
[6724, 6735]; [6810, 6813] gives 0.80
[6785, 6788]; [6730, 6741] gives 0.80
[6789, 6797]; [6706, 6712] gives 0.76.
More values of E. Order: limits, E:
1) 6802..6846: 0.888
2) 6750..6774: 0.880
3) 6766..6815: 0.878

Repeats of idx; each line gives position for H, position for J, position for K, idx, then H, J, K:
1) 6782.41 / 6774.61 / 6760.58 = 0.2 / 5.73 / 5.39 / 5.53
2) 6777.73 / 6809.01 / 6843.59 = 1.1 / 6.81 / 5.72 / 5.67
